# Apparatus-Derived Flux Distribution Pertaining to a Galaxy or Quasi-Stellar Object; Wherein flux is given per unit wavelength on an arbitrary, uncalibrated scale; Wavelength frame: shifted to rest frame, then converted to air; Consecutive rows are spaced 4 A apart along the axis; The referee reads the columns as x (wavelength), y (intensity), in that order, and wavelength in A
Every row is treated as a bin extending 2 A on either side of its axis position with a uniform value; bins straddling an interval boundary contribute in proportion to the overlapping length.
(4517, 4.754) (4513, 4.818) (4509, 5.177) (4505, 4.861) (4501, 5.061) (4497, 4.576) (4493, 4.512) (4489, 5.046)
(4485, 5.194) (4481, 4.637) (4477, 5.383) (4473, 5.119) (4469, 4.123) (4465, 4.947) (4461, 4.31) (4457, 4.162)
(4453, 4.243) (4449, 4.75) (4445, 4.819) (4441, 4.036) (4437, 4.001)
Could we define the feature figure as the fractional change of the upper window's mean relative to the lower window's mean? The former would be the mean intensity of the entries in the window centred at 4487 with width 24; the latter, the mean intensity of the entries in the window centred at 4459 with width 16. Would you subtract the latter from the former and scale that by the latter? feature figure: 0.11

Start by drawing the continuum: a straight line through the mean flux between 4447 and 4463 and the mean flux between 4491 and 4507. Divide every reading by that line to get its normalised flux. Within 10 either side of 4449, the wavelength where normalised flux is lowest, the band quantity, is 4457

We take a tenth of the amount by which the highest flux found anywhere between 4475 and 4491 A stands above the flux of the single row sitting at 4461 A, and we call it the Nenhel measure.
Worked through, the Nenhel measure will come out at 0.11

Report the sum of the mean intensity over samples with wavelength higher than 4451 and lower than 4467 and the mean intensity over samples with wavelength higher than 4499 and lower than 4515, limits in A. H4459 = 9.4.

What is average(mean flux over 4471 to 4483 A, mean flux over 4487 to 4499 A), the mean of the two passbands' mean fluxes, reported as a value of 4.88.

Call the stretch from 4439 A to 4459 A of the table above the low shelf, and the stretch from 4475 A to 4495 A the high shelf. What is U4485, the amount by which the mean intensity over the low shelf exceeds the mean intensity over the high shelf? -0.6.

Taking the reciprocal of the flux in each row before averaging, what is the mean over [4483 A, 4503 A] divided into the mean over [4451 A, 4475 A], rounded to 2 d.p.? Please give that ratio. 1.09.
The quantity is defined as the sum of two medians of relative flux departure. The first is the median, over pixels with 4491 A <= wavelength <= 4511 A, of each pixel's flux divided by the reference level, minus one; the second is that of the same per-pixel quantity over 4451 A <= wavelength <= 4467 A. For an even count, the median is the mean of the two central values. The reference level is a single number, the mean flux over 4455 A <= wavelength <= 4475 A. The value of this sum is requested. 0.016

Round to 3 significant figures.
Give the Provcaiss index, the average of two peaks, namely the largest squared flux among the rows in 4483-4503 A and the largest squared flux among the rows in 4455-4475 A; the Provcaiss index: 26.6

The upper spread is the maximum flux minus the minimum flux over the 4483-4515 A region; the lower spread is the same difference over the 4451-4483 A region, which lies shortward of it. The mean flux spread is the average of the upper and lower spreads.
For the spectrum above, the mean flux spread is 0.97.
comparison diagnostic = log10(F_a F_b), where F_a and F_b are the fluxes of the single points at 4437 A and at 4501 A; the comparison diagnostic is 1.31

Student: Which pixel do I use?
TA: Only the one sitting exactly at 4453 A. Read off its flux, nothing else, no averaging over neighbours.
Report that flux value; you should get 4.243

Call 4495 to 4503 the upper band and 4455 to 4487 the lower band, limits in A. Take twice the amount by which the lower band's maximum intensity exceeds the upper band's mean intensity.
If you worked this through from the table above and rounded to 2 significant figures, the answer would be 1.1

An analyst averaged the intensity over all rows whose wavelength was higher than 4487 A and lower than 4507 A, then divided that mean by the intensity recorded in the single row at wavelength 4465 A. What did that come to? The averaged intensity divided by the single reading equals 0.97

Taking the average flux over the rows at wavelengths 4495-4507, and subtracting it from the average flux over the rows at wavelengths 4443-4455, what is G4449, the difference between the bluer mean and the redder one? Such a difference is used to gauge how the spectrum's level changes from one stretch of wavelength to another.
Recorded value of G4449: -0.2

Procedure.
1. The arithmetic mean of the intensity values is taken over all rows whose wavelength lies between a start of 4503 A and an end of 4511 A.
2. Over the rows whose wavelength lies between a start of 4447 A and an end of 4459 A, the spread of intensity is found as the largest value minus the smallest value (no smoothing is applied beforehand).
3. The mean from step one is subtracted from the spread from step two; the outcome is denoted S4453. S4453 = -4.43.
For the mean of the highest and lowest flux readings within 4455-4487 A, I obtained 4.8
